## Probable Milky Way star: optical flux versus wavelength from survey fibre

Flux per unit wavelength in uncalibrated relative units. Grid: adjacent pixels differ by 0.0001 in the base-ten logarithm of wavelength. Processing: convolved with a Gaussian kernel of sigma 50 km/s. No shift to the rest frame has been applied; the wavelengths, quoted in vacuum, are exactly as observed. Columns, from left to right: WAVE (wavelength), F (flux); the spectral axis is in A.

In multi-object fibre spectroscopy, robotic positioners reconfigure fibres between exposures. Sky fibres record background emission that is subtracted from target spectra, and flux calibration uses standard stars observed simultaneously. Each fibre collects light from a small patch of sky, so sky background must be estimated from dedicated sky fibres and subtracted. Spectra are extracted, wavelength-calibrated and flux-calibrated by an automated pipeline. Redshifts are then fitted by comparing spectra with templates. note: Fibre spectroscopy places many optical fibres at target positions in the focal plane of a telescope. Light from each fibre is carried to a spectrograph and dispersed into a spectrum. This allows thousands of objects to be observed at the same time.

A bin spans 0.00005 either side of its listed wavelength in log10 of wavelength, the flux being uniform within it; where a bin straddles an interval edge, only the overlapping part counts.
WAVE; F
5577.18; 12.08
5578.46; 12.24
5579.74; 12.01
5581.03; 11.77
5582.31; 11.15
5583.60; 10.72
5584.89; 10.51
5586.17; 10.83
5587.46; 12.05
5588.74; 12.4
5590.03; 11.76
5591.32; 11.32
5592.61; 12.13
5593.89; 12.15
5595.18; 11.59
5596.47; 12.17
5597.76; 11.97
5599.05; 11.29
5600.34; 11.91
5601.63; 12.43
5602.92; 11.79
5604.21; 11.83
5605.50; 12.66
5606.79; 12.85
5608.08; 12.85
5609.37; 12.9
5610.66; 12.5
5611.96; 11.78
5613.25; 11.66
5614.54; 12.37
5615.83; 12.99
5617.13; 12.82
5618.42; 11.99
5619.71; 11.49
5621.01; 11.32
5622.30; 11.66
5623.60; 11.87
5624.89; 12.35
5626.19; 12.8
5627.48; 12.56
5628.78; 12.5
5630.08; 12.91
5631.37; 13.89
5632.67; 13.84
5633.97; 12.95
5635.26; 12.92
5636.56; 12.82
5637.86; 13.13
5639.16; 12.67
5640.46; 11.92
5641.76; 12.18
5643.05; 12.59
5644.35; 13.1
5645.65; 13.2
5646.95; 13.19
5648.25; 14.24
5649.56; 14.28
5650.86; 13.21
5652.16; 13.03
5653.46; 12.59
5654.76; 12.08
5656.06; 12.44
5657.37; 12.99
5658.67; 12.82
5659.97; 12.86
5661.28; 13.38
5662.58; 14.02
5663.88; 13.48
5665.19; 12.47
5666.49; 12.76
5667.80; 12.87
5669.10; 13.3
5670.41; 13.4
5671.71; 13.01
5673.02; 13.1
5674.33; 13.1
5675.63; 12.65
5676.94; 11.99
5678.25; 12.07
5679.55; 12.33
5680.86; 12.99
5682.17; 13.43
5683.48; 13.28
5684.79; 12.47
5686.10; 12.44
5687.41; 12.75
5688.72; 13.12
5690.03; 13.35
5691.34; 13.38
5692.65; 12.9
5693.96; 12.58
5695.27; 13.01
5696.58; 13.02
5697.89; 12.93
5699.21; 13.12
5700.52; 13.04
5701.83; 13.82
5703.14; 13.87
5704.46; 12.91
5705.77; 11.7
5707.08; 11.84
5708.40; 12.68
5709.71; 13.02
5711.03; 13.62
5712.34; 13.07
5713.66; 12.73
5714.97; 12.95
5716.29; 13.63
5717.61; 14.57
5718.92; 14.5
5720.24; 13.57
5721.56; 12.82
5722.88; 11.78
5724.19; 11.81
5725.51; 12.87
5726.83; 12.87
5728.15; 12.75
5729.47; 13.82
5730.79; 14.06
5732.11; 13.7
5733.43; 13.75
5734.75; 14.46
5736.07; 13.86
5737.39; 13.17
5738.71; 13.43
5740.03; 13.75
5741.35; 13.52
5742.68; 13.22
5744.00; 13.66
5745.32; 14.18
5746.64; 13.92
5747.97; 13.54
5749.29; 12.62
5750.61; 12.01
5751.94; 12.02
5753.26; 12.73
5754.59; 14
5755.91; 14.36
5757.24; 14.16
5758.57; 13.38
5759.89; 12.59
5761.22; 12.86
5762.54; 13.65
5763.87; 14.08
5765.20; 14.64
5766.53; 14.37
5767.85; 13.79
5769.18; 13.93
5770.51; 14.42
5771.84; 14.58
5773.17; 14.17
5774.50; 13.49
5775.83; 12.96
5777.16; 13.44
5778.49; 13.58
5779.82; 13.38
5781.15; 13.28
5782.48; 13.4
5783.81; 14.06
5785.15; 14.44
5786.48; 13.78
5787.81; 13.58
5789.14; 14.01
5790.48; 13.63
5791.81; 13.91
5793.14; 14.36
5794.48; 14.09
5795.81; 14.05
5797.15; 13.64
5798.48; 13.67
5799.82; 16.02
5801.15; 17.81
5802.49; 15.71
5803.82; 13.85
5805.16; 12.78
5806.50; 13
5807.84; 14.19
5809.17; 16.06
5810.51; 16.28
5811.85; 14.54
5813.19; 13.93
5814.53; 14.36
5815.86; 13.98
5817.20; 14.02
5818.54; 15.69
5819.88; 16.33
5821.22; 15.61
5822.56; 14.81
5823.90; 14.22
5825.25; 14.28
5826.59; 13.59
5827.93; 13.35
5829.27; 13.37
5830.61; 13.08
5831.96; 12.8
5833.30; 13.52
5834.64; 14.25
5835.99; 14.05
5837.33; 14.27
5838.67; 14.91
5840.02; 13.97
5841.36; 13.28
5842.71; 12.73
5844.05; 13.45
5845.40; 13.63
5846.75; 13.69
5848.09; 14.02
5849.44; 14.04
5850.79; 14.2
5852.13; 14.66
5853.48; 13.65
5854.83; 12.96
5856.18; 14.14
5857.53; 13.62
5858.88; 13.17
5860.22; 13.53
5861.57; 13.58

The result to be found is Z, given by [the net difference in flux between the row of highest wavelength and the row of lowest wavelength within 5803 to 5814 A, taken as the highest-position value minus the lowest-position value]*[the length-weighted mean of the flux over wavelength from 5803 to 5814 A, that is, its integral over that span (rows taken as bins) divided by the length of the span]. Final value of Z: 1.1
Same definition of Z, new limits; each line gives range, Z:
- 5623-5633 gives 25.2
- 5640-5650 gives 30.9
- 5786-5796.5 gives 3.8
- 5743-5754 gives -12.2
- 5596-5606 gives 5.9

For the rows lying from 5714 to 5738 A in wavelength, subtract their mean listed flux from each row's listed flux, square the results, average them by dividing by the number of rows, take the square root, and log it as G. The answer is 0.8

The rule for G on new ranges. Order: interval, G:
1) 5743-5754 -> 0.8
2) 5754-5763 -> 0.6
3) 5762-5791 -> 0.4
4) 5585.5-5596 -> 0.5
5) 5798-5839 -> 1.2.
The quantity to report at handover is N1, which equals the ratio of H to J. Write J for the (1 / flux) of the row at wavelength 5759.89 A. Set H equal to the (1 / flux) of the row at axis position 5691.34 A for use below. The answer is 0.94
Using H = 0.075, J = 0.079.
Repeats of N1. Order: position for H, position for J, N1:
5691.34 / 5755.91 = 1.07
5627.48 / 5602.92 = 0.94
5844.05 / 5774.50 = 1.00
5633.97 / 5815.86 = 1.08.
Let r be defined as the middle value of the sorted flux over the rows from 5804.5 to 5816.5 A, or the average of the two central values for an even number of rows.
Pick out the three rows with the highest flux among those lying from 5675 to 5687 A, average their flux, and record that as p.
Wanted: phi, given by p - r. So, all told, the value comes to -1.0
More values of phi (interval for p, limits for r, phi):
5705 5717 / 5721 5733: 0.6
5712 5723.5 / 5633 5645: 1.4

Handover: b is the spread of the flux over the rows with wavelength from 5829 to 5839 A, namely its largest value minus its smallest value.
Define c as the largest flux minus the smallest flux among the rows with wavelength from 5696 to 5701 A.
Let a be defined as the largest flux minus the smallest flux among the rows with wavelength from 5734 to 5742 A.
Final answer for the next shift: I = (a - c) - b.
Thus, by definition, -1.01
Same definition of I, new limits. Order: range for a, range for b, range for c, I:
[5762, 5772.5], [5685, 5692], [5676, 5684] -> -1.39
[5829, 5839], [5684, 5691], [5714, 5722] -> -0.55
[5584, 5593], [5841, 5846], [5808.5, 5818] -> -1.36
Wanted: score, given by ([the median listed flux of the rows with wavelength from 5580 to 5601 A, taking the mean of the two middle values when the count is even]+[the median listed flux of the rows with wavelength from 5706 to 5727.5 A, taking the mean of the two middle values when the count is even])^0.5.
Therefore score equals 4.97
